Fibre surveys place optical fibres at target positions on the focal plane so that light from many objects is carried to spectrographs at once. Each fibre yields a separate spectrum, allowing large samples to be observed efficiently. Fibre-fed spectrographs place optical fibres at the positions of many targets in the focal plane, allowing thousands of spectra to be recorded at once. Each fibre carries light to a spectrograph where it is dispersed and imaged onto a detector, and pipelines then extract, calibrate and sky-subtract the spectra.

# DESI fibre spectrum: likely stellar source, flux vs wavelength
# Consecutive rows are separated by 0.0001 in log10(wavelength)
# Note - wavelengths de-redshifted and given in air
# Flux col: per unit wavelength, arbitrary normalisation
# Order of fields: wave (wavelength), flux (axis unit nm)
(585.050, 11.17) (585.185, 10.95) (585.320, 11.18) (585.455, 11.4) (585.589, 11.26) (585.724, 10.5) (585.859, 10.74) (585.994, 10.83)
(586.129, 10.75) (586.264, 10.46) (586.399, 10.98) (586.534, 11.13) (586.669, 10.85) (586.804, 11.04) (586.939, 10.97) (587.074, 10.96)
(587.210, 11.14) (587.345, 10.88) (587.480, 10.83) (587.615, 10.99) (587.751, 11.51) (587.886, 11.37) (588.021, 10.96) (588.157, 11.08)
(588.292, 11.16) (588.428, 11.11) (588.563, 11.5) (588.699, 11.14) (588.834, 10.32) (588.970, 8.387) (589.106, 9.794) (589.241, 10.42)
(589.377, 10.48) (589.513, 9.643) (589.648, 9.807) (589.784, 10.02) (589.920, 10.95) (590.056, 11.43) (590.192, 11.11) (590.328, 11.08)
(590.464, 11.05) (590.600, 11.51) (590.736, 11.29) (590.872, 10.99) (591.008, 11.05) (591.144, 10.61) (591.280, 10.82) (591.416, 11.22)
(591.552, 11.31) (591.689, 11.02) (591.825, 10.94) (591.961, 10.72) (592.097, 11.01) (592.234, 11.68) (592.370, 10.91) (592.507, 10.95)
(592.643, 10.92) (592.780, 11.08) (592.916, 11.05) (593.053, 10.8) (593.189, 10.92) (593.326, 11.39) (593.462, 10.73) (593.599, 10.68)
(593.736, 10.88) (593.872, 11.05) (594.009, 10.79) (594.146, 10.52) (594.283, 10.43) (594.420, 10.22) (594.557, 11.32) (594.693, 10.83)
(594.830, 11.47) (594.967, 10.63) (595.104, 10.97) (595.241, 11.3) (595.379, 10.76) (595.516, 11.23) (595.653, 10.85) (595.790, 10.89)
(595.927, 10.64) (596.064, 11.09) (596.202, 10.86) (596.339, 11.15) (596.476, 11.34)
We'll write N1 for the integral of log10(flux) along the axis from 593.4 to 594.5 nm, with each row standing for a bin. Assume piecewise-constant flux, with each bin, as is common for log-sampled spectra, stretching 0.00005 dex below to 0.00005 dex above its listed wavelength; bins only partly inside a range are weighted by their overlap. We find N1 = 1.130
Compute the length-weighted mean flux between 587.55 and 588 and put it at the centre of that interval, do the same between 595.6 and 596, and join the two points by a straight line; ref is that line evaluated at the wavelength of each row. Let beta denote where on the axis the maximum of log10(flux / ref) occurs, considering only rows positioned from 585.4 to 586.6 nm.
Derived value 585.455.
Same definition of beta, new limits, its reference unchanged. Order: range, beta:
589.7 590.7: 590.600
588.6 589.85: 588.699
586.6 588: 587.751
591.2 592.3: 592.234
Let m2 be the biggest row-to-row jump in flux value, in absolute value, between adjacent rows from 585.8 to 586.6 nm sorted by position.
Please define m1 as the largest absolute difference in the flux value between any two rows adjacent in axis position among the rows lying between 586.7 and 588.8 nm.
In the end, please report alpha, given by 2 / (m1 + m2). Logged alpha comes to 1.92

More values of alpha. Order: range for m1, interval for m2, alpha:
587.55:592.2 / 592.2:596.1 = 0.66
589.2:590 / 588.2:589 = 0.70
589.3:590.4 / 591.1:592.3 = 1.25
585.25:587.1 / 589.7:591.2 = 1.18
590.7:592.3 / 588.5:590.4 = 0.77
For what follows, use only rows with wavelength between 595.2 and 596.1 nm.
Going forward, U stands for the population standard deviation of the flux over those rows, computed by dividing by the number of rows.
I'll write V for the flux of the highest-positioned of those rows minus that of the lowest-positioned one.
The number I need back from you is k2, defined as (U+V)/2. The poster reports 0.01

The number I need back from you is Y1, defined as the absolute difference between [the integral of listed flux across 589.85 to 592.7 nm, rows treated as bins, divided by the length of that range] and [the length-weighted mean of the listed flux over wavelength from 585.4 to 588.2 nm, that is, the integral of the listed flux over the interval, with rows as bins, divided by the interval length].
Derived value 0.09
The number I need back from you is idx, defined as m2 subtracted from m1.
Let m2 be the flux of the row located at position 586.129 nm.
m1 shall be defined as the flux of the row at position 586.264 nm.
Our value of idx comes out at -0.29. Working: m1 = 10.46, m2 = 10.75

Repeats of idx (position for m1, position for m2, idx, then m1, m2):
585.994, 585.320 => -0.35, 10.83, 11.18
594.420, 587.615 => -0.77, 10.22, 10.99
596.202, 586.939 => -0.11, 10.86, 10.97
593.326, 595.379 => 0.63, 11.39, 10.76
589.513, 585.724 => -0.86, 9.643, 10.5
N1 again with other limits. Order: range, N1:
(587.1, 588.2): 1.149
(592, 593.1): 1.147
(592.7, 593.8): 1.143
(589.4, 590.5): 1.127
